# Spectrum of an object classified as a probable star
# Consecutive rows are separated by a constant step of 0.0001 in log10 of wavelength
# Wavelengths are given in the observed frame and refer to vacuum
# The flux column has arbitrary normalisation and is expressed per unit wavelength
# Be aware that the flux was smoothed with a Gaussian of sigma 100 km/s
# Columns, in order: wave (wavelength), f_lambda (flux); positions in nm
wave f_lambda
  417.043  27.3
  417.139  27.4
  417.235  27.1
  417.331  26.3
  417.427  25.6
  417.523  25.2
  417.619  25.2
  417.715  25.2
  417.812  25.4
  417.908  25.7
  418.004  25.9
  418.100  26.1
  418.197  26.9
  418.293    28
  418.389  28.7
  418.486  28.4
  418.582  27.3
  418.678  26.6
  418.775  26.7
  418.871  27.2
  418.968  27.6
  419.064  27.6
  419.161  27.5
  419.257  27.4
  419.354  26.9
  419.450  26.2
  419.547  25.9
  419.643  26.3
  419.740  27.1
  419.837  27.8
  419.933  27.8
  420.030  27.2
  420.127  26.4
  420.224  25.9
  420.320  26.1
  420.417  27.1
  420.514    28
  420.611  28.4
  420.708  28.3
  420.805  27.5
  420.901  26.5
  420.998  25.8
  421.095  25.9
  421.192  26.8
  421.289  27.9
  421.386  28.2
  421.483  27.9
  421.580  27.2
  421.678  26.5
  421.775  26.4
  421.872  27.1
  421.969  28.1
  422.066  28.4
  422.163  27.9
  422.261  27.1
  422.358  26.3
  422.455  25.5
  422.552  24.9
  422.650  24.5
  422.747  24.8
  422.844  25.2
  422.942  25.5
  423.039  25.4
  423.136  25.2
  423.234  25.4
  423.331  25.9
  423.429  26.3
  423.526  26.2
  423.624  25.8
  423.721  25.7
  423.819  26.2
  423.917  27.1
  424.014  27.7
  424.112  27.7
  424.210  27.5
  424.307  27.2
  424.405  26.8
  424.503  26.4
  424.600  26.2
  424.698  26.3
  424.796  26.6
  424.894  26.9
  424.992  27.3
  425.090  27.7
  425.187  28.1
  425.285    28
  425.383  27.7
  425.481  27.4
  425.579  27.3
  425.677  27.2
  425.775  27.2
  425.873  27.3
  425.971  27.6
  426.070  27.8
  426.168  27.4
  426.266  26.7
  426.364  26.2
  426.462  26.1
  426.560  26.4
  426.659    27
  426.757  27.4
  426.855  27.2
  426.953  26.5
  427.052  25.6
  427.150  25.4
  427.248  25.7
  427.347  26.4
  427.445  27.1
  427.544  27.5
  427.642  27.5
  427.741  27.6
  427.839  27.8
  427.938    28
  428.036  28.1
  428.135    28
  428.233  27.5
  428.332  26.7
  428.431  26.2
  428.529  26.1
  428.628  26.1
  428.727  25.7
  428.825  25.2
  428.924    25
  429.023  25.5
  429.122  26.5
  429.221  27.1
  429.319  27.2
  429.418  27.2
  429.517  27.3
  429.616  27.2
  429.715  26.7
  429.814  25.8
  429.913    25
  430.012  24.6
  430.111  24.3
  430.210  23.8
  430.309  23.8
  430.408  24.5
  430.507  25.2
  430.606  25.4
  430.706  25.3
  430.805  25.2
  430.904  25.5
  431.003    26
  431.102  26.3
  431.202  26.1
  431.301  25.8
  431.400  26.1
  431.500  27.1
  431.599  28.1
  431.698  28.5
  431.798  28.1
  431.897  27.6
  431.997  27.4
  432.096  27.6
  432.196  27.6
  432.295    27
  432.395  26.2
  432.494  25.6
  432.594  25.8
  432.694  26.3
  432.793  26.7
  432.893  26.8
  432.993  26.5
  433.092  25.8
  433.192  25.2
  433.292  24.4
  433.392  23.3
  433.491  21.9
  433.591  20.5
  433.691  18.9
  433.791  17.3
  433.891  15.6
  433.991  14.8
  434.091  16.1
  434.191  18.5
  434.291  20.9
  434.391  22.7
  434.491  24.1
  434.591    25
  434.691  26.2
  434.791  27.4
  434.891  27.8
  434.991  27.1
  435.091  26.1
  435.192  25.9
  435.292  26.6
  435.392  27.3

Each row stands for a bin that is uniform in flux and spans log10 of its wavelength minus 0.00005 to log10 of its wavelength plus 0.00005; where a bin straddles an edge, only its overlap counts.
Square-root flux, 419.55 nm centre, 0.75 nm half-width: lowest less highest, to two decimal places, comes -0.18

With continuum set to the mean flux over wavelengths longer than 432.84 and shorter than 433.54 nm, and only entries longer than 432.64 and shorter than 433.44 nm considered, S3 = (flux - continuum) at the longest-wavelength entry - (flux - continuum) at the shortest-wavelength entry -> -3.0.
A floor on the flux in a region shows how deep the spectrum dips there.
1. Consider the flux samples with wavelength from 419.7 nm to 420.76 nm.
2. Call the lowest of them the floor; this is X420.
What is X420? 25.9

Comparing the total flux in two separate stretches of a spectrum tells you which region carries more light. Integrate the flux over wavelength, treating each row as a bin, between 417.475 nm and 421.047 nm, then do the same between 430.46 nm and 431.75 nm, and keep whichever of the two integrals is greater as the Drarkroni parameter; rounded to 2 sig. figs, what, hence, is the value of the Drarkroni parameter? 96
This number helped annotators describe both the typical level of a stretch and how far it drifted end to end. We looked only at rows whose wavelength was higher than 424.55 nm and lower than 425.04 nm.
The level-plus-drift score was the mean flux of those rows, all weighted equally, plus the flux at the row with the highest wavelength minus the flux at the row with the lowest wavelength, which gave 27.8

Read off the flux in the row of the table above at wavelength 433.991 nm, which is 14.8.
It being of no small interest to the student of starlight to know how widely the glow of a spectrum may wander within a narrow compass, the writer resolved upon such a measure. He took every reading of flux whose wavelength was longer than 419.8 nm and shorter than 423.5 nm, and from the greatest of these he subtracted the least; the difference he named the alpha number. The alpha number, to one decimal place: 3.9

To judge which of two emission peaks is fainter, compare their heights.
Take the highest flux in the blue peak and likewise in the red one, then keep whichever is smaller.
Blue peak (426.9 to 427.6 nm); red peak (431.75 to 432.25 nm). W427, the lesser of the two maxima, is 27.5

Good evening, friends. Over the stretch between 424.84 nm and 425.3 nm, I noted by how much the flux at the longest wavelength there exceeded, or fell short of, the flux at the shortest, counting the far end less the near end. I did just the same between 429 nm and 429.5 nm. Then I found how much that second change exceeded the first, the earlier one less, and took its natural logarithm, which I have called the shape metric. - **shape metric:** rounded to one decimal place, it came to -0.5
